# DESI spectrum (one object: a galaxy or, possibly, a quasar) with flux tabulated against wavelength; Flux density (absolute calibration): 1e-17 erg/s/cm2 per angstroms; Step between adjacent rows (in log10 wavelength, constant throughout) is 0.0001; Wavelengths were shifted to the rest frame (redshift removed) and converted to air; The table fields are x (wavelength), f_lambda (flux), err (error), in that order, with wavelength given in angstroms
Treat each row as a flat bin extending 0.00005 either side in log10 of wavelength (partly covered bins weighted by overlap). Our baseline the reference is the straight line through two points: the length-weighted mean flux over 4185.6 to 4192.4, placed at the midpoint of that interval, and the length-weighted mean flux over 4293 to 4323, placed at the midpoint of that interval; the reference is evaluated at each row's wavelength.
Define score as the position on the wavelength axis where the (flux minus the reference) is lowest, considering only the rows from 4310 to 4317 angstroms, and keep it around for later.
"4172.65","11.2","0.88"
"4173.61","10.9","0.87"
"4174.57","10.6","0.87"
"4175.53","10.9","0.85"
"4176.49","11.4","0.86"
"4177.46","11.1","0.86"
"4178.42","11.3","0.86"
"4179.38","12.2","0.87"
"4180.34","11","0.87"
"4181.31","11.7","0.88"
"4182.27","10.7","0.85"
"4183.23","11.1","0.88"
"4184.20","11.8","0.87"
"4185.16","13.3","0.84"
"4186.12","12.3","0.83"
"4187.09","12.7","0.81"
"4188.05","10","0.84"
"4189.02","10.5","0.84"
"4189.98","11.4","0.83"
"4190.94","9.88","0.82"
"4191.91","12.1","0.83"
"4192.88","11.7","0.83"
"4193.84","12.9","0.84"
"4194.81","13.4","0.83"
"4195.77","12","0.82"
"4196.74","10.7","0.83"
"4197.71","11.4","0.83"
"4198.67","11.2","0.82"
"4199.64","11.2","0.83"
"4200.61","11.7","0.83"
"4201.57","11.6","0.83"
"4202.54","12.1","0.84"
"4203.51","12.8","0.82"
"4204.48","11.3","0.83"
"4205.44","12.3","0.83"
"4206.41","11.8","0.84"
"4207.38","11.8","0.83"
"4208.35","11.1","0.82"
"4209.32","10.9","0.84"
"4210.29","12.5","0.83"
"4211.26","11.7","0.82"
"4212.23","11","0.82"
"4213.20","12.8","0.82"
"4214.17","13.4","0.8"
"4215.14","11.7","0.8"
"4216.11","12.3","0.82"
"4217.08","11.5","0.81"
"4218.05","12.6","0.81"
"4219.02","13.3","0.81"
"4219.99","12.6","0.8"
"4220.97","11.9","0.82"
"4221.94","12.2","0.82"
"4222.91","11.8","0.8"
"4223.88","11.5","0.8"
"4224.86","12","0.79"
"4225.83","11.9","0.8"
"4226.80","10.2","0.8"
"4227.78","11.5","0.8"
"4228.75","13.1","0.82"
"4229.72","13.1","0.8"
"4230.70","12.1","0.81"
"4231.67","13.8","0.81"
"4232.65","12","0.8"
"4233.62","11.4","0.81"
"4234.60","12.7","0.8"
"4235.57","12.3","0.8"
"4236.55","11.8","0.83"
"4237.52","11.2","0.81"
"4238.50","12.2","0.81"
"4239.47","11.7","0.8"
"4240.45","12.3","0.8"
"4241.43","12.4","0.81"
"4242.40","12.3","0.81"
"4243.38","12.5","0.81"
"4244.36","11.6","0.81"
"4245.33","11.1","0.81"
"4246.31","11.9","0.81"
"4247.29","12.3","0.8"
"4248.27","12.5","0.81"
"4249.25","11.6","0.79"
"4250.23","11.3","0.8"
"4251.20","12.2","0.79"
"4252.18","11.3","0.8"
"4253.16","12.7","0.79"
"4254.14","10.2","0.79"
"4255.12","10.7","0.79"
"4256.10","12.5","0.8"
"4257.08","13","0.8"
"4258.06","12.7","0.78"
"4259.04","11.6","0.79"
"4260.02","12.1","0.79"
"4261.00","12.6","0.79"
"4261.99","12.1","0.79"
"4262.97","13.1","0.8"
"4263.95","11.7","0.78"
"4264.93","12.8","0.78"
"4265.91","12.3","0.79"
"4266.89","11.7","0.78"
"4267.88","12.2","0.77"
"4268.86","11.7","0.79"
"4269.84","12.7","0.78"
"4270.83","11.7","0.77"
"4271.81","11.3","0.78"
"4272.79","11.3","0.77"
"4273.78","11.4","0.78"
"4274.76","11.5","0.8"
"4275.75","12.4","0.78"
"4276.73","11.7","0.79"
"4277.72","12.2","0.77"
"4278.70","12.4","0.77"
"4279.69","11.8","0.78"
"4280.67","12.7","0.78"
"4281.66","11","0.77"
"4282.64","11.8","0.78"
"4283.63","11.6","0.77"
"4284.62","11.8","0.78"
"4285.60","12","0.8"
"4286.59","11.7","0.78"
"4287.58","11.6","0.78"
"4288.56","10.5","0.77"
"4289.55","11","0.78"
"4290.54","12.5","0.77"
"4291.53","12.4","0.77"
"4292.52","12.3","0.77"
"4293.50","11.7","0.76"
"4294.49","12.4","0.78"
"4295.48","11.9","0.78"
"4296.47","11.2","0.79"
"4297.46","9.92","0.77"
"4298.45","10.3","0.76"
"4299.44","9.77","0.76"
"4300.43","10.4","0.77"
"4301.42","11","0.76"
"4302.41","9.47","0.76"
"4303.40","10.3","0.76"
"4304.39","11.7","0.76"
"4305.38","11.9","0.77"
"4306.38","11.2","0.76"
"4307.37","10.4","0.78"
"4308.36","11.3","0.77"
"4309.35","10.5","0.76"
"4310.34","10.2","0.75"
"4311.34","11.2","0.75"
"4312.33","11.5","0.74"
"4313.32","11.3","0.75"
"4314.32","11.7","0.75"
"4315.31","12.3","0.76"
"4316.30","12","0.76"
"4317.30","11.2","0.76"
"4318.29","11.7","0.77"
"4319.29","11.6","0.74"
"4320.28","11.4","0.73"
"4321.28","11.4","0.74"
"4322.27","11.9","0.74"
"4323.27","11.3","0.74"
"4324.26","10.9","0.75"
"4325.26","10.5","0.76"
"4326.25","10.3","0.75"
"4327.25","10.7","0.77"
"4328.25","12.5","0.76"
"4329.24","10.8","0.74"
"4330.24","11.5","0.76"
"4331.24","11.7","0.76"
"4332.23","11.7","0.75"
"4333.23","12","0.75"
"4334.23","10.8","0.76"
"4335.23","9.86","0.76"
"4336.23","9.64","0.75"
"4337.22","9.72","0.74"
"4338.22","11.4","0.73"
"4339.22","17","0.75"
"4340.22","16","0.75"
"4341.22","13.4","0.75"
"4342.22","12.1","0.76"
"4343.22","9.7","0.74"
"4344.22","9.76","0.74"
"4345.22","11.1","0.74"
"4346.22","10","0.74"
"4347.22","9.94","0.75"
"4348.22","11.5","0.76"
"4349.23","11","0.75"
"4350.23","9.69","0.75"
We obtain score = 4310.34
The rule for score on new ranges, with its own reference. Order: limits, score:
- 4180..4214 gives 4190.94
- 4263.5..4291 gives 4288.56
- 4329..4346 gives 4336.23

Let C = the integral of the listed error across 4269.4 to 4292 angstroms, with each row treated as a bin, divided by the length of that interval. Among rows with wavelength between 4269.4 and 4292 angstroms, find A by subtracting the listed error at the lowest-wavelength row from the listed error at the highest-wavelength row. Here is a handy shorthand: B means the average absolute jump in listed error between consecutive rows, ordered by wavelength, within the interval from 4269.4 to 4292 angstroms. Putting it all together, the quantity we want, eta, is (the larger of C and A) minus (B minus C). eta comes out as 1.55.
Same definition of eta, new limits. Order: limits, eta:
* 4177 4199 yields 1.67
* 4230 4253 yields 1.60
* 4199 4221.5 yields 1.63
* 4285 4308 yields 1.53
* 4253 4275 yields 1.56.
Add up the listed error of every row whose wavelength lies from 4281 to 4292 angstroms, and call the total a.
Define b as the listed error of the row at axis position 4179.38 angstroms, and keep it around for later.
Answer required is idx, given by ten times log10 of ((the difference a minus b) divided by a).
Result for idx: -0.47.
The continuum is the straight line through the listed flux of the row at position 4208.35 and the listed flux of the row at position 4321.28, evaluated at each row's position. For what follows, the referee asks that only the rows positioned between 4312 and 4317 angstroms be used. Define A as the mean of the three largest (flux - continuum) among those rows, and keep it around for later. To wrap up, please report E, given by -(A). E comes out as -0.6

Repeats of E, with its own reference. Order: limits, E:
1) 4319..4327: -0.2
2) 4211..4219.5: -2.0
